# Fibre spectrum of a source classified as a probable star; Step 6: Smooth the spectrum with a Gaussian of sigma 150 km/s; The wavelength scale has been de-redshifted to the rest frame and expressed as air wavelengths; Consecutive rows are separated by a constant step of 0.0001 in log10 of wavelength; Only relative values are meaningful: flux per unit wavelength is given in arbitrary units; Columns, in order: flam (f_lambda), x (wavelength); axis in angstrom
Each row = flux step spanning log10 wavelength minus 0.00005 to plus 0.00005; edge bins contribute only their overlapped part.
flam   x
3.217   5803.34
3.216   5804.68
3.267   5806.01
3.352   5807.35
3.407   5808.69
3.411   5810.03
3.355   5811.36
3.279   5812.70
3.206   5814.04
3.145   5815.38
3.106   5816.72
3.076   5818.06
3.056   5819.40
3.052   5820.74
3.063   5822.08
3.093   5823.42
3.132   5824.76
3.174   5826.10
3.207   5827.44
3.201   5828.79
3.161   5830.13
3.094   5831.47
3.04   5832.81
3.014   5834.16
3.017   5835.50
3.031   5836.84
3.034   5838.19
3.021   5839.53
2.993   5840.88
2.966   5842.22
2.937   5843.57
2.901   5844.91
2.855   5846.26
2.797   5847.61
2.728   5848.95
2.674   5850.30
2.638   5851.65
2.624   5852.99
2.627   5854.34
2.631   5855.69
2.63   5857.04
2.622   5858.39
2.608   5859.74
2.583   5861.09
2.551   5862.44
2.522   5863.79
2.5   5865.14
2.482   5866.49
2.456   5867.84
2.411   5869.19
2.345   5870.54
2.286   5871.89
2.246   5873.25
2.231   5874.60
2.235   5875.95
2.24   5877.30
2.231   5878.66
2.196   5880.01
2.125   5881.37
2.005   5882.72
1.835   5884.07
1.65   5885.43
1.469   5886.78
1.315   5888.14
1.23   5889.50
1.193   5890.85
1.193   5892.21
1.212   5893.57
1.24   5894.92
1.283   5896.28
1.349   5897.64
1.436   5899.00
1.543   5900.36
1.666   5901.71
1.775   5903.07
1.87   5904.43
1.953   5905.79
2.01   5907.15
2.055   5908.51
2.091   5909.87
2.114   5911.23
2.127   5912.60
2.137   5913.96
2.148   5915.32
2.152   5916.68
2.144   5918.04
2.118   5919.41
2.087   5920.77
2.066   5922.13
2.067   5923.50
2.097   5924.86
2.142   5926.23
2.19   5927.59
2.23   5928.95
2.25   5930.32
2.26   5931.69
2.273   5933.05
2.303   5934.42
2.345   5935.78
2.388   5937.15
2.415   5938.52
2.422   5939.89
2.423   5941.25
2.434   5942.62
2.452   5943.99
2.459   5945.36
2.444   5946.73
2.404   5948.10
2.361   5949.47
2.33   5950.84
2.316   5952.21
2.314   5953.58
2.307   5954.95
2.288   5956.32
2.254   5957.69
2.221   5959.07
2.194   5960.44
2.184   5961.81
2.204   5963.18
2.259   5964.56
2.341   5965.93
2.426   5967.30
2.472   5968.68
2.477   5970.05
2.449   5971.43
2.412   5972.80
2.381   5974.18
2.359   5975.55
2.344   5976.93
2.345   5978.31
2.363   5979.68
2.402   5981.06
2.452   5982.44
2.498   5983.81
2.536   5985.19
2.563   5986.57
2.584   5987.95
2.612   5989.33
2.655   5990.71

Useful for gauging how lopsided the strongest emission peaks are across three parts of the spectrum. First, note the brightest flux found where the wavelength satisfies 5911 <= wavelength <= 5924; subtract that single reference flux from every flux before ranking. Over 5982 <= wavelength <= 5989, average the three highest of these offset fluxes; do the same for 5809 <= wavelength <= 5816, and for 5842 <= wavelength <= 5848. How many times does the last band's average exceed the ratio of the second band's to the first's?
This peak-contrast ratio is 0.27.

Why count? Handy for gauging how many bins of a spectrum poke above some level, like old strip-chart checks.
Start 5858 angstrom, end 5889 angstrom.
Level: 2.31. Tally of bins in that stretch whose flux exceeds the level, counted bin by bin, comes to 10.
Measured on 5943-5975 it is 15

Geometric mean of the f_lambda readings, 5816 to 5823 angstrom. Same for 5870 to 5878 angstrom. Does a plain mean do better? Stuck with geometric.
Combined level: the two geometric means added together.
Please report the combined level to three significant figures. 5.33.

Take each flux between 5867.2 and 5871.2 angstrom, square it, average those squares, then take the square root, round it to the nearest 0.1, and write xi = 2.4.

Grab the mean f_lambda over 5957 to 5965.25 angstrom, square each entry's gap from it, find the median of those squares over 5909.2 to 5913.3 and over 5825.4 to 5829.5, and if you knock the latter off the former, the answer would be -0.95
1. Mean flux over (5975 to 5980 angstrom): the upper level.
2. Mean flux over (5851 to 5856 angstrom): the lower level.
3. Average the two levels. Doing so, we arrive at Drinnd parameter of 2.49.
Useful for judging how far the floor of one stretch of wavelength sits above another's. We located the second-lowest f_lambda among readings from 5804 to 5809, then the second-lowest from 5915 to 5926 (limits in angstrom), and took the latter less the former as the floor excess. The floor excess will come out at -1.2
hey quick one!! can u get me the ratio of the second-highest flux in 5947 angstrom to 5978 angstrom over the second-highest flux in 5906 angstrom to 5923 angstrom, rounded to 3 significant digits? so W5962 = 1.15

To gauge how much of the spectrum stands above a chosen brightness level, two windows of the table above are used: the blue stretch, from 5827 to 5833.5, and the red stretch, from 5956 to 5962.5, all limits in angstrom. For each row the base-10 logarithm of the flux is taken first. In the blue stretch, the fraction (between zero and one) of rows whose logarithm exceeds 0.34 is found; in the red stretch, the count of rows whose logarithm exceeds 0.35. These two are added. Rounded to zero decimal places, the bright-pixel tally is 3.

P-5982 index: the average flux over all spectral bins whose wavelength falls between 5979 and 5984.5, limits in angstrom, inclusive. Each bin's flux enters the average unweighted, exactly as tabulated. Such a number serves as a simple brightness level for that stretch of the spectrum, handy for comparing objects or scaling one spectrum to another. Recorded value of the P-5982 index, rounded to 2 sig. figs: 2.4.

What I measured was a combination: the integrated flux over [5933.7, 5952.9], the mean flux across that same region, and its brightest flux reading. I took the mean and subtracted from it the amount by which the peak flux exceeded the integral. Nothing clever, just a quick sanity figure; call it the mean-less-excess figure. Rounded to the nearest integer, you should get 46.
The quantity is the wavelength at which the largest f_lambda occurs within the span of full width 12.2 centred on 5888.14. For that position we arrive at 5882.72 angstrom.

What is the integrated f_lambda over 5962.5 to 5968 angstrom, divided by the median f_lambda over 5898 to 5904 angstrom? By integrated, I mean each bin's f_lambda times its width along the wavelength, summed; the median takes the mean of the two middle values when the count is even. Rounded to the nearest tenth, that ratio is 7.9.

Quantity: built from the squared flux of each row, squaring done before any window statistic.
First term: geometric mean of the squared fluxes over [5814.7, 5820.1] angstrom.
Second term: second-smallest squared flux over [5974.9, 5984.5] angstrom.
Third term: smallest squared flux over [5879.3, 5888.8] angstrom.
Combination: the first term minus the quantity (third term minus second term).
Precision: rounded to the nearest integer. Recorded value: 13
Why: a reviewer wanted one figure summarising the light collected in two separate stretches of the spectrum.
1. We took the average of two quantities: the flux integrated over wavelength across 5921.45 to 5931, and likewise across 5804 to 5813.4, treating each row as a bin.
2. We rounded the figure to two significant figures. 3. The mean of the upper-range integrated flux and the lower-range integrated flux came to 26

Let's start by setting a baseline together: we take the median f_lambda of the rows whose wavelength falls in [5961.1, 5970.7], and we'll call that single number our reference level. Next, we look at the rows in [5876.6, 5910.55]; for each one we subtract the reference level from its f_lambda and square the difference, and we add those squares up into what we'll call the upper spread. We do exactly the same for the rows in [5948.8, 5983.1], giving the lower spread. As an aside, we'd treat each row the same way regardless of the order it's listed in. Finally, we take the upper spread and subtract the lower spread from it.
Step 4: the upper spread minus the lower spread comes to 14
